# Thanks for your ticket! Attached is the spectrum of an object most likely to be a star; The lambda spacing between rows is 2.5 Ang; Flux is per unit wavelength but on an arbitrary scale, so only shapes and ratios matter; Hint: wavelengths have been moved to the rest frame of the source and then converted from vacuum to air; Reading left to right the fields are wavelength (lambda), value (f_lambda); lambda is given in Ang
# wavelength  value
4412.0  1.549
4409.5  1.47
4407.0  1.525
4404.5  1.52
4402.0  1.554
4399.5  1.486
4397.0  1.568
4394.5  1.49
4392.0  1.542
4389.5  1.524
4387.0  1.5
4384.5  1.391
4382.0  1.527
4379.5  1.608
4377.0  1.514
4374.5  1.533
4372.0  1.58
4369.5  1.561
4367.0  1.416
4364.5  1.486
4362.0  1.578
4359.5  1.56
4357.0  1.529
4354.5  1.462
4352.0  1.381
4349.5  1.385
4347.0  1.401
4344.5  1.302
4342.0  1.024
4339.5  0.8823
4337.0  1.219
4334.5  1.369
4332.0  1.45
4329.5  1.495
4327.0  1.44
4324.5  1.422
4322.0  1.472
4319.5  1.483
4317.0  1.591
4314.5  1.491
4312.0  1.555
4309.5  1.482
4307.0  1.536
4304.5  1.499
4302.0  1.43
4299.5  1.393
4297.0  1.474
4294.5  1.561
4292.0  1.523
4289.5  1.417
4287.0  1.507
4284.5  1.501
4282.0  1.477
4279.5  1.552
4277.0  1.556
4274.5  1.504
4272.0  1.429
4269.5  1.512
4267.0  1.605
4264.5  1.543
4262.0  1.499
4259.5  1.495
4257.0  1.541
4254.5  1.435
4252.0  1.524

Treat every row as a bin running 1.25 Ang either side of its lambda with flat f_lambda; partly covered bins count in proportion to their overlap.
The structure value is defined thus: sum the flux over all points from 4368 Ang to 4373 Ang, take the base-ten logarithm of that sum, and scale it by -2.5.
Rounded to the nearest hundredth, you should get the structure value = -1.24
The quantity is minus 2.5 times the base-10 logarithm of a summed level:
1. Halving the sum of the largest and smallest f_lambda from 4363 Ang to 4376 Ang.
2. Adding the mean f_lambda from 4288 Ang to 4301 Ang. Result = -1.182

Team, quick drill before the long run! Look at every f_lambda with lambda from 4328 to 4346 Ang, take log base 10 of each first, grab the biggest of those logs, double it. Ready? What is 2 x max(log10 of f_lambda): 0.349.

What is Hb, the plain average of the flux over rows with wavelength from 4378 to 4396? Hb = 1.51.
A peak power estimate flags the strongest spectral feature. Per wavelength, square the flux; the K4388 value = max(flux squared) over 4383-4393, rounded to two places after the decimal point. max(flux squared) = 2.38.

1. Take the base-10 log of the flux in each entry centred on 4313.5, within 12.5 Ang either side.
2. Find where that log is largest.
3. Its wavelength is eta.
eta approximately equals 4317.0 Ang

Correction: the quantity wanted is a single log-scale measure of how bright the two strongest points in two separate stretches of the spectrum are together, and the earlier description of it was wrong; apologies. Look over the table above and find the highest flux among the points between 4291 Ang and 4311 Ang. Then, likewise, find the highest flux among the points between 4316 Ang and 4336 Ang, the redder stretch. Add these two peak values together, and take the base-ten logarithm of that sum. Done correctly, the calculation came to 0.499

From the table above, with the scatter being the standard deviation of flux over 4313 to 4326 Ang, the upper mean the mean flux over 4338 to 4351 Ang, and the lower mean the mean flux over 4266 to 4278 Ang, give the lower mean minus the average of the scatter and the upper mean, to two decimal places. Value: 0.89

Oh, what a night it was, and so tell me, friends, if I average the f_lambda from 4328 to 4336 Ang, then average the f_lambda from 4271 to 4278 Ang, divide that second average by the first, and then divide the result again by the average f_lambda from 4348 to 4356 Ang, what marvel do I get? 0.74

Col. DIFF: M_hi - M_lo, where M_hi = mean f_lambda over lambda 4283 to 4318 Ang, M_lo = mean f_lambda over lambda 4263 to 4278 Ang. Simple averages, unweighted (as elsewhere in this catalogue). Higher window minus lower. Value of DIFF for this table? -0.028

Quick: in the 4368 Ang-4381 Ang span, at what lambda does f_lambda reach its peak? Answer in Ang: 4379.5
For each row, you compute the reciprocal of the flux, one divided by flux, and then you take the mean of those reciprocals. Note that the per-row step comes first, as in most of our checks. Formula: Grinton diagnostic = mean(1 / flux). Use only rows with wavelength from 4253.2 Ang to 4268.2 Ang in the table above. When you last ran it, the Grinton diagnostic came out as 0.659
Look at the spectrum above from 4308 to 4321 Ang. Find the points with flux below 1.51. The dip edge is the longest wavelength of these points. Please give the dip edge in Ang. 4319.5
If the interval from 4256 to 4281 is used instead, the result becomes 4274.5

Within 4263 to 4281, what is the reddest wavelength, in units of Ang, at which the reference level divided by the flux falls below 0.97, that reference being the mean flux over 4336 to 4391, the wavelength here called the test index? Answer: 4279.5 Ang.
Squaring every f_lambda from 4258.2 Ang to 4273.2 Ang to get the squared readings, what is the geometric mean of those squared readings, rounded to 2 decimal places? 2.29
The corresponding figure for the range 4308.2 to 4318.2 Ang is 2.34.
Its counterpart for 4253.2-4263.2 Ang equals 2.23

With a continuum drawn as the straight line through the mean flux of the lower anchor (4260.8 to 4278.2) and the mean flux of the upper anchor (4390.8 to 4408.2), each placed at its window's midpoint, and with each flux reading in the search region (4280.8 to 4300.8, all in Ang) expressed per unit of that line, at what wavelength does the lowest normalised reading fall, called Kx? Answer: 4299.5 Ang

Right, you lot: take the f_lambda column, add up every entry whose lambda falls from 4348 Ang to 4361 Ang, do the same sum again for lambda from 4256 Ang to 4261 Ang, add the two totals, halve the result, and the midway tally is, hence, 5.2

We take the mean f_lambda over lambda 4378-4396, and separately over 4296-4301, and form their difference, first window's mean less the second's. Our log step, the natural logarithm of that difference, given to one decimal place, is -2.5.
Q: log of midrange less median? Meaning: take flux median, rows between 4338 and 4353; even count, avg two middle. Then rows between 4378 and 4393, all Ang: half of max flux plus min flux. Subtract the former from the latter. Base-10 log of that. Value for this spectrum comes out -0.80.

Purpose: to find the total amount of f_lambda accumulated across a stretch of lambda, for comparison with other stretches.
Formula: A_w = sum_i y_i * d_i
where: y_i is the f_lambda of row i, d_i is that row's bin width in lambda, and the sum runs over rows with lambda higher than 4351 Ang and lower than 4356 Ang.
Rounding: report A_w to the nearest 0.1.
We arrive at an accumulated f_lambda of 7.1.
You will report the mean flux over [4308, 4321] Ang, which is 1.52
